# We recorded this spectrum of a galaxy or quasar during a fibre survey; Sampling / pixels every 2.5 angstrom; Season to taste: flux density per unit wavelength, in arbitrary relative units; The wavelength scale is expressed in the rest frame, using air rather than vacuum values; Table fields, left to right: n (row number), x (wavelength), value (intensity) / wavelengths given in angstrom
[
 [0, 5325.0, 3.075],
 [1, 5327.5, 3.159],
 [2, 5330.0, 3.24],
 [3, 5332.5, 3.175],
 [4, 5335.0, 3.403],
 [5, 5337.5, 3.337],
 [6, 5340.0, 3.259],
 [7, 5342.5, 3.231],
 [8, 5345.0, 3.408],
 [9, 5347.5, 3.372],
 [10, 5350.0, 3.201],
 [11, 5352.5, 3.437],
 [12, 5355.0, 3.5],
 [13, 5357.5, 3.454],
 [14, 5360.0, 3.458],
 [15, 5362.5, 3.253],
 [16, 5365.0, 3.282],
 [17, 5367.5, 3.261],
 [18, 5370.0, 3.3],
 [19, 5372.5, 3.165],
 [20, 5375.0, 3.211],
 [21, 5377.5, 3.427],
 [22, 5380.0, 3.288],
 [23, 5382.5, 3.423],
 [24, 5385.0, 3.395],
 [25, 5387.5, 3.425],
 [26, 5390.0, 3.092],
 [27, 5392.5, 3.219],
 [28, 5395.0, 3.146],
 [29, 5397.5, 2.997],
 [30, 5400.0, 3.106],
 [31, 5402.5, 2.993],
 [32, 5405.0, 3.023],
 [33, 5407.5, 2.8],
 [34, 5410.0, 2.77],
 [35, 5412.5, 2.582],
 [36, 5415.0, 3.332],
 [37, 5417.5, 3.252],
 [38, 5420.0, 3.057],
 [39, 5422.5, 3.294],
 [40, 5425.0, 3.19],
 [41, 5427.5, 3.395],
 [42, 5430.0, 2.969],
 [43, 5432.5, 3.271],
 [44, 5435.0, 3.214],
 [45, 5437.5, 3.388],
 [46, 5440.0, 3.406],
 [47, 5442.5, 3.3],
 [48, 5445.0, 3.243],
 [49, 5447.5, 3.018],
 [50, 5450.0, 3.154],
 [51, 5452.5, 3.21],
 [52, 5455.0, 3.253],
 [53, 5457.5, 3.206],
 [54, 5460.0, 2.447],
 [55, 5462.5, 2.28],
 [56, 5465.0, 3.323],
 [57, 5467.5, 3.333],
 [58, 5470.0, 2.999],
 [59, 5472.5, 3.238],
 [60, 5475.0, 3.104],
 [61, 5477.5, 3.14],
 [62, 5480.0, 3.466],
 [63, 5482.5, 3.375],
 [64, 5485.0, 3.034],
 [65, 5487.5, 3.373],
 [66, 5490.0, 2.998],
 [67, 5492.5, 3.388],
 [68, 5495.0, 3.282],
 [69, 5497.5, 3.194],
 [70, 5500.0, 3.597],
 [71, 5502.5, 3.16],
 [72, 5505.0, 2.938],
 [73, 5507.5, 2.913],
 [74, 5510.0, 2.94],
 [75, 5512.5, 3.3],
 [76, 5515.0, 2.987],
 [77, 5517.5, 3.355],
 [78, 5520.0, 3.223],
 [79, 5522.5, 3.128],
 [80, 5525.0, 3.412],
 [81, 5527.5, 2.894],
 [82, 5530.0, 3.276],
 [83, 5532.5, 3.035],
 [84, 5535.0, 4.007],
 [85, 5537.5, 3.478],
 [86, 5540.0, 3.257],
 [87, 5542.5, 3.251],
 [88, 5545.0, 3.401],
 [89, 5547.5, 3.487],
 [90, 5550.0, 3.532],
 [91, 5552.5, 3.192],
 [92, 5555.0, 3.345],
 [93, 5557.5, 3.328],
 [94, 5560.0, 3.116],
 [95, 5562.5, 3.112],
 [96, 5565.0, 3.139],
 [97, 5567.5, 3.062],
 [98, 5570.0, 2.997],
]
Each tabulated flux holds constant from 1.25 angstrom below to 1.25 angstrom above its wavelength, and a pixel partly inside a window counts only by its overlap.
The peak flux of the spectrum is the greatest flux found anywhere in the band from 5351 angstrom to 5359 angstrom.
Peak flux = 3.5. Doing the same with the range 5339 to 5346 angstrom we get 3.408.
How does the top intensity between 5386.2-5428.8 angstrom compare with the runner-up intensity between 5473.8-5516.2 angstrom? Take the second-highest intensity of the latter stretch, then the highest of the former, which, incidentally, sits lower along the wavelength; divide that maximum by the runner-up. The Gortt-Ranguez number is 0.99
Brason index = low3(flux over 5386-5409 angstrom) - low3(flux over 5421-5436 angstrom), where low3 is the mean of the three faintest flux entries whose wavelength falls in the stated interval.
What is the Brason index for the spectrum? -0.2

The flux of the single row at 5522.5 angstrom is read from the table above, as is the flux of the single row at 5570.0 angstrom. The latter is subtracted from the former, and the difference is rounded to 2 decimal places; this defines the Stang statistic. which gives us 0.13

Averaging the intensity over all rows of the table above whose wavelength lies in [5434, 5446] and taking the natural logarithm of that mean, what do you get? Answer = 1.20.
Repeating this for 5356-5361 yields 1.24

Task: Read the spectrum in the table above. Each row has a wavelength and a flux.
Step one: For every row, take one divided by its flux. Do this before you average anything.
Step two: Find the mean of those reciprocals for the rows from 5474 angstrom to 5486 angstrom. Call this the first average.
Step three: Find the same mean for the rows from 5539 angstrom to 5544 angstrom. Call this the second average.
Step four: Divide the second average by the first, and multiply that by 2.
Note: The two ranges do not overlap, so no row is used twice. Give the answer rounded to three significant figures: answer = 1.98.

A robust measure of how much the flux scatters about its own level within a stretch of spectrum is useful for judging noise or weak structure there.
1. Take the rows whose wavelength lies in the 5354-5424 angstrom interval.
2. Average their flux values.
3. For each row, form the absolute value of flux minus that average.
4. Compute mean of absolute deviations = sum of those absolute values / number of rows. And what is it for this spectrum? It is 0.174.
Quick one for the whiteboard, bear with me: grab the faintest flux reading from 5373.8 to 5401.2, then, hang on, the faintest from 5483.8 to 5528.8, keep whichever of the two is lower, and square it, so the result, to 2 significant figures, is 8.4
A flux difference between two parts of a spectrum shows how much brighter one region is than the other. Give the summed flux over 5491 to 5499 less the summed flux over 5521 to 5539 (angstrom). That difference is -13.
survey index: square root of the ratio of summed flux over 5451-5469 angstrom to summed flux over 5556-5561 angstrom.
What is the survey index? 1.8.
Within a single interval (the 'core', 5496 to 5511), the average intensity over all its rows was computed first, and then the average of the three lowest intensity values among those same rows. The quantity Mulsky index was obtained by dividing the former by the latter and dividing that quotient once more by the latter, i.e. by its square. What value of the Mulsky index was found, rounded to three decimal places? 0.364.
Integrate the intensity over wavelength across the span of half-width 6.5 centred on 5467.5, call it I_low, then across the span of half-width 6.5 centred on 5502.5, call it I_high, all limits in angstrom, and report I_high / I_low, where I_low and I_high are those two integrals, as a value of 1.04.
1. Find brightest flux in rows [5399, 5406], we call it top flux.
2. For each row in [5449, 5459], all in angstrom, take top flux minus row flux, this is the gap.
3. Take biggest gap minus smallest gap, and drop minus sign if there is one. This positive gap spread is 0.10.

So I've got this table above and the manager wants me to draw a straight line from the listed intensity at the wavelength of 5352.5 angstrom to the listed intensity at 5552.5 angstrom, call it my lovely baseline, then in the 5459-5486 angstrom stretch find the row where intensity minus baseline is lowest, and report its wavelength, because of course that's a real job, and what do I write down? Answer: 5462.5 angstrom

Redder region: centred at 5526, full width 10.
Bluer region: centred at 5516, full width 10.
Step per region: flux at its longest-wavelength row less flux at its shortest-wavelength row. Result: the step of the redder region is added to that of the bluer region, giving 0.07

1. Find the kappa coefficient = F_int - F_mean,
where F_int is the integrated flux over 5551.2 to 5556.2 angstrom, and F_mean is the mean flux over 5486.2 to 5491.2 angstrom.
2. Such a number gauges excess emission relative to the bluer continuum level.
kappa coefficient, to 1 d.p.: 13.2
